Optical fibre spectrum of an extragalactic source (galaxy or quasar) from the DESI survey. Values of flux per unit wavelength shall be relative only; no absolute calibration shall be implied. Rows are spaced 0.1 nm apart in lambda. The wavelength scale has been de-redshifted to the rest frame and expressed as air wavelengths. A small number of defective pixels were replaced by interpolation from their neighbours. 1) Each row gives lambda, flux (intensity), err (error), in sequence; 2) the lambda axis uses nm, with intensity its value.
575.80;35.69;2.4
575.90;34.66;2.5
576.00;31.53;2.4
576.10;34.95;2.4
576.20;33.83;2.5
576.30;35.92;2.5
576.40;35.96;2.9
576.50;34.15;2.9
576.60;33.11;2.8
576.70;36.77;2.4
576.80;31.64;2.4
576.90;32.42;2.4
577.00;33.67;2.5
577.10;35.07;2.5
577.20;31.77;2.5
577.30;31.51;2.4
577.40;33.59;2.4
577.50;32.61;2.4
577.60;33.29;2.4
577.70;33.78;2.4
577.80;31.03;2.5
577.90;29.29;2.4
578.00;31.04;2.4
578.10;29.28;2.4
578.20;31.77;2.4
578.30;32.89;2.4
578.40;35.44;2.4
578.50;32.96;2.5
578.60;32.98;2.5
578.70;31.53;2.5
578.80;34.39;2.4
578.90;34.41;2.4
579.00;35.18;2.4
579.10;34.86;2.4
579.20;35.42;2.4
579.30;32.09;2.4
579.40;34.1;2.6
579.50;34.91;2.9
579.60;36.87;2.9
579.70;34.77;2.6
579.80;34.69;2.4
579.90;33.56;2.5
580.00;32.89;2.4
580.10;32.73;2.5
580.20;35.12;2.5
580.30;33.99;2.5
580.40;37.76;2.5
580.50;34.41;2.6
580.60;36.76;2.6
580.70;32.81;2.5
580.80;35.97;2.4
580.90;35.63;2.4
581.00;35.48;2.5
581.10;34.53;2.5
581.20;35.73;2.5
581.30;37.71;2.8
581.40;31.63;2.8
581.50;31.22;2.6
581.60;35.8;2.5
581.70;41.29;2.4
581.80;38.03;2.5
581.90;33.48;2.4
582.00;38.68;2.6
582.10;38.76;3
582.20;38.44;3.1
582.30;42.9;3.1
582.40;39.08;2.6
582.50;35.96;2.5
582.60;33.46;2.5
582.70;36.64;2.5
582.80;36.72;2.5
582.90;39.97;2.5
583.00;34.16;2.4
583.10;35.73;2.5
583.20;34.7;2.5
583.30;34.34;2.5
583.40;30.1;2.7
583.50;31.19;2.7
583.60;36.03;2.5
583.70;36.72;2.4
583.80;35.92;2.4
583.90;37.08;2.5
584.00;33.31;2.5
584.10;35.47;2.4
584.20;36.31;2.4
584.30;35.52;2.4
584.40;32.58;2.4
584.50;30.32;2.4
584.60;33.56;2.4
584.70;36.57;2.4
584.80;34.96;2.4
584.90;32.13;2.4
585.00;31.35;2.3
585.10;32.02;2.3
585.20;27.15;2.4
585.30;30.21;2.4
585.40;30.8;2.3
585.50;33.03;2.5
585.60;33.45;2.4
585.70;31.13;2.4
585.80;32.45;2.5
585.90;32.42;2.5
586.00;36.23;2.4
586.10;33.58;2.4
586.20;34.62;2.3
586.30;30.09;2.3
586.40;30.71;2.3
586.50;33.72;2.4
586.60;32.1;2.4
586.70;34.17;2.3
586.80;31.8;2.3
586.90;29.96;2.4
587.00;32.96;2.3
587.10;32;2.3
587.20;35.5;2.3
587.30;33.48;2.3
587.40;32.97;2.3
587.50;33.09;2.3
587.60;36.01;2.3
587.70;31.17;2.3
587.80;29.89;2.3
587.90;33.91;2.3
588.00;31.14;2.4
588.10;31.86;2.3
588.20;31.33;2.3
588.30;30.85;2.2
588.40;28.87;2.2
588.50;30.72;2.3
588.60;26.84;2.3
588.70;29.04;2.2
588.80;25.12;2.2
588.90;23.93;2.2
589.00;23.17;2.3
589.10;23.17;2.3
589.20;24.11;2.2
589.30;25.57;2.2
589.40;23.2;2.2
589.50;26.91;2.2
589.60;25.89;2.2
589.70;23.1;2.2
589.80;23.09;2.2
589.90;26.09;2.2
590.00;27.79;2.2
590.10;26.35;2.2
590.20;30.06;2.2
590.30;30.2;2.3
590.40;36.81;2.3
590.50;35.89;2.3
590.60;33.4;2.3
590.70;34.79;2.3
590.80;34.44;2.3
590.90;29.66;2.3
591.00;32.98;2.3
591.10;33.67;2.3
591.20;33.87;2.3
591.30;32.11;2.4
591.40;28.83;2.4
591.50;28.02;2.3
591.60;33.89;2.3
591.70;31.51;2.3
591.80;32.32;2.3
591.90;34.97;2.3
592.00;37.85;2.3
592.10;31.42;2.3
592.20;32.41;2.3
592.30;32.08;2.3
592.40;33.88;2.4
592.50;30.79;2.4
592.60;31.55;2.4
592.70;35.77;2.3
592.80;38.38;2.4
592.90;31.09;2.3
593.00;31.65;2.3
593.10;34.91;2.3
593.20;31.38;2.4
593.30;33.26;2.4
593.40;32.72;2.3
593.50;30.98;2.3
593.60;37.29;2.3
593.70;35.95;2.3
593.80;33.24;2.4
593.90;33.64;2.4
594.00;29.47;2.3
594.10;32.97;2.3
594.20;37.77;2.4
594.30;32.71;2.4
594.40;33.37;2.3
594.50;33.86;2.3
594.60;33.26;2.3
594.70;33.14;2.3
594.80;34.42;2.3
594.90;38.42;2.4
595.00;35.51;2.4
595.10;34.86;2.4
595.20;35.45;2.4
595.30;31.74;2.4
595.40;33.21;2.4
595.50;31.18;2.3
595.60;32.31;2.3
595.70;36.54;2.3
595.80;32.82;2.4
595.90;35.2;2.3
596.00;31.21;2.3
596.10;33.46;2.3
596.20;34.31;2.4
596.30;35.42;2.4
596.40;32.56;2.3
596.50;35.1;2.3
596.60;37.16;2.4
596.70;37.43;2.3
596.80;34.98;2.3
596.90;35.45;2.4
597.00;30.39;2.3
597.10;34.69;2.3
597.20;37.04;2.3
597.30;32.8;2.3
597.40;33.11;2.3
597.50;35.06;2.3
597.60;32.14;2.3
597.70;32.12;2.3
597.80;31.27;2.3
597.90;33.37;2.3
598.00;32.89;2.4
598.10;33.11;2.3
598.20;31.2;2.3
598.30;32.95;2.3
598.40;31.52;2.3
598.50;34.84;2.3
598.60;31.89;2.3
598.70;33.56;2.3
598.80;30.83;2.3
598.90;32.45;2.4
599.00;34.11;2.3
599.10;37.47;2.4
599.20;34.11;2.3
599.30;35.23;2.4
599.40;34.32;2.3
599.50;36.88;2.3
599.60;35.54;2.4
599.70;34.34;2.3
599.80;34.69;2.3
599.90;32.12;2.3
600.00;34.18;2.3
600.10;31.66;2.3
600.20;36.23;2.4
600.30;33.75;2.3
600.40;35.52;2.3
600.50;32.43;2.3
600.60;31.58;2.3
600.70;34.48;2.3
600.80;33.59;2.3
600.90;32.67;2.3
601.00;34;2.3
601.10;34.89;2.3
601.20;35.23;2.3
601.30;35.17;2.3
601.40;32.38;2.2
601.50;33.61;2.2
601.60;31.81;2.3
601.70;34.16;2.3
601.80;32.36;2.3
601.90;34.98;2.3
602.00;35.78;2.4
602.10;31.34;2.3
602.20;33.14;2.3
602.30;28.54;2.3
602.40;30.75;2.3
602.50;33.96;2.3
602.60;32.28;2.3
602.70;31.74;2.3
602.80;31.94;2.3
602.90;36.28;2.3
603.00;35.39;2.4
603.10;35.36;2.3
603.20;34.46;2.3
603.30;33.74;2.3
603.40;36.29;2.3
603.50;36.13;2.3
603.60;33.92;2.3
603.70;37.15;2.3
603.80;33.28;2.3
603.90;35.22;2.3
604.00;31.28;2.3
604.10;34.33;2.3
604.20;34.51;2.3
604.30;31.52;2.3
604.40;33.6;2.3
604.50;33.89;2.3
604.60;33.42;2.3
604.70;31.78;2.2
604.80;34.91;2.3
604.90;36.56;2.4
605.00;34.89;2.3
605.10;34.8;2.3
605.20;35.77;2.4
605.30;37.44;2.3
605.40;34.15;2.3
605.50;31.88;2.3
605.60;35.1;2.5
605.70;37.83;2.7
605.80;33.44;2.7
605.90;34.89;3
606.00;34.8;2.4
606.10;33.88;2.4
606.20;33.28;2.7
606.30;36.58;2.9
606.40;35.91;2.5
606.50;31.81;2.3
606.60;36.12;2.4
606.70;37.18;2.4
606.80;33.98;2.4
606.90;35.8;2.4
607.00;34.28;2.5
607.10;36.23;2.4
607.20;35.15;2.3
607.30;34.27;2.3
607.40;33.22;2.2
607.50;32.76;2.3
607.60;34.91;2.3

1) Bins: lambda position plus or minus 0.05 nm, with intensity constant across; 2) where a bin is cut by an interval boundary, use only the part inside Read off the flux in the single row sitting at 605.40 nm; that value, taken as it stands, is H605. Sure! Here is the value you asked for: 34.15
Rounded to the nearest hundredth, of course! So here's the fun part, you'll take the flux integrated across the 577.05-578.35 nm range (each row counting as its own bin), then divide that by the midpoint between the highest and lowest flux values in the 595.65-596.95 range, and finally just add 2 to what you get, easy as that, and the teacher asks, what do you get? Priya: 3.21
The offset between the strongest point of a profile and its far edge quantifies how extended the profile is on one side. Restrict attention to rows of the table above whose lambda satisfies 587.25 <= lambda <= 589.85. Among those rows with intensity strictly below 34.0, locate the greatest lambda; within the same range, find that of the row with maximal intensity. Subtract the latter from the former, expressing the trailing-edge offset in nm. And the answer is 2.20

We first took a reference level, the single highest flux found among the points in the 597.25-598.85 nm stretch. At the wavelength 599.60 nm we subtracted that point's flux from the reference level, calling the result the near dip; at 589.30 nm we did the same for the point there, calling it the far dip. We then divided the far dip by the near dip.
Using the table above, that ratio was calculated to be -20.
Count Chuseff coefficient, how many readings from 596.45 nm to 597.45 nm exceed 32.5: 9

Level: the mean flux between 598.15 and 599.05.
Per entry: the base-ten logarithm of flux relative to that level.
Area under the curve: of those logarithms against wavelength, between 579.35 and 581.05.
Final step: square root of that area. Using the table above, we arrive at 0.22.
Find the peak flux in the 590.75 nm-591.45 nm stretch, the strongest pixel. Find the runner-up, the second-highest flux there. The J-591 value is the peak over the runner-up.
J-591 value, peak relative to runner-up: 1.02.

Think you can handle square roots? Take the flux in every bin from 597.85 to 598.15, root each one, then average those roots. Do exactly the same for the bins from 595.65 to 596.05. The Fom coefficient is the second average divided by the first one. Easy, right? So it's 1.01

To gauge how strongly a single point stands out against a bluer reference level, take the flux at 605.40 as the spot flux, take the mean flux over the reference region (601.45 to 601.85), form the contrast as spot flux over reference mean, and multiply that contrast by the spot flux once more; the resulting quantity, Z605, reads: 35.4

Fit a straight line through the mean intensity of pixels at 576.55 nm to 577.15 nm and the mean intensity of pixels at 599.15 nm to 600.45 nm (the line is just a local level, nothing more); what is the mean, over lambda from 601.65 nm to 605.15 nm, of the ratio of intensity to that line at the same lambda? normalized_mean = 0.98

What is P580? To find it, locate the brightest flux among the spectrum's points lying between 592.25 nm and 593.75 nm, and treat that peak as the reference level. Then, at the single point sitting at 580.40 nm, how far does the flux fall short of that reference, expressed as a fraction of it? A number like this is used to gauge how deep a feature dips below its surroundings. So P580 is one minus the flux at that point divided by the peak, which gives 0.016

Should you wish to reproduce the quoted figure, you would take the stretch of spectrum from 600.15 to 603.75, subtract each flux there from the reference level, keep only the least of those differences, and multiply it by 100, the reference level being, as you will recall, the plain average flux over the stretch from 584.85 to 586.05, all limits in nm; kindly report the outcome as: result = -529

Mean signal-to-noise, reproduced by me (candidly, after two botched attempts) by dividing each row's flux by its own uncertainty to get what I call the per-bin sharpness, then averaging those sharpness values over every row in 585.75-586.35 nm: 13.9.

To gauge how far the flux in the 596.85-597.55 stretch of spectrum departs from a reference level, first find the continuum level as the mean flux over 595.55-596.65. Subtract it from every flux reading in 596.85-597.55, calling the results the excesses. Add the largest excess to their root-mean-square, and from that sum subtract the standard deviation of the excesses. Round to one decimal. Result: 2.9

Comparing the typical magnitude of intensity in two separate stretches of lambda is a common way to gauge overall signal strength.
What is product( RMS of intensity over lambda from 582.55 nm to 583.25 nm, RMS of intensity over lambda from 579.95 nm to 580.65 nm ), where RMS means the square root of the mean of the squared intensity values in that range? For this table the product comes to 1254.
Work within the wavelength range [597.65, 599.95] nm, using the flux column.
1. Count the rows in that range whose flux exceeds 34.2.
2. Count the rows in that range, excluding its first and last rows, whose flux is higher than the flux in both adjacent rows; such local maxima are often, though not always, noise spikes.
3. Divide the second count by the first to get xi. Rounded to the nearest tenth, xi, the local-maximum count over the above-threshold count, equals 1.1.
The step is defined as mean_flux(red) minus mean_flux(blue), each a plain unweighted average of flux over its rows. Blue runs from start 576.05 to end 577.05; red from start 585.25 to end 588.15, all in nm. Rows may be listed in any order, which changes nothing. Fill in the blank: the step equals -2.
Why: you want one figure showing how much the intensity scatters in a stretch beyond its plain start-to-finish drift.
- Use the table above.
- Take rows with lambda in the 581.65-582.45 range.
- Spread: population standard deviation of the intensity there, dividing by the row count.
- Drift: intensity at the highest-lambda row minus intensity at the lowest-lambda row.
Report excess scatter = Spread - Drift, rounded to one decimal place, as 4.8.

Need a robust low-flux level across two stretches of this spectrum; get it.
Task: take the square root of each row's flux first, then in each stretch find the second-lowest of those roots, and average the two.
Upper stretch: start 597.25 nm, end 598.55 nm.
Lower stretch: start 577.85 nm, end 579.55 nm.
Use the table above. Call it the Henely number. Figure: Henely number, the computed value 5.5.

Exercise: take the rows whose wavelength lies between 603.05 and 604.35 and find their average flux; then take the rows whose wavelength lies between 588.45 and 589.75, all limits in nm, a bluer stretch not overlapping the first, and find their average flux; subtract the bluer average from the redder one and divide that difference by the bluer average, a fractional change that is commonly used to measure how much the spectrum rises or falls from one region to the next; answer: 0.35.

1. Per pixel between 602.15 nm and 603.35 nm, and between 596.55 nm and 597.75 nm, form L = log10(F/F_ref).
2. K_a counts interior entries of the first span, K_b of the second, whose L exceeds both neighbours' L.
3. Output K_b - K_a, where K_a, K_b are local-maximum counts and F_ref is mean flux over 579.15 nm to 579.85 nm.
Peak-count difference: 2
